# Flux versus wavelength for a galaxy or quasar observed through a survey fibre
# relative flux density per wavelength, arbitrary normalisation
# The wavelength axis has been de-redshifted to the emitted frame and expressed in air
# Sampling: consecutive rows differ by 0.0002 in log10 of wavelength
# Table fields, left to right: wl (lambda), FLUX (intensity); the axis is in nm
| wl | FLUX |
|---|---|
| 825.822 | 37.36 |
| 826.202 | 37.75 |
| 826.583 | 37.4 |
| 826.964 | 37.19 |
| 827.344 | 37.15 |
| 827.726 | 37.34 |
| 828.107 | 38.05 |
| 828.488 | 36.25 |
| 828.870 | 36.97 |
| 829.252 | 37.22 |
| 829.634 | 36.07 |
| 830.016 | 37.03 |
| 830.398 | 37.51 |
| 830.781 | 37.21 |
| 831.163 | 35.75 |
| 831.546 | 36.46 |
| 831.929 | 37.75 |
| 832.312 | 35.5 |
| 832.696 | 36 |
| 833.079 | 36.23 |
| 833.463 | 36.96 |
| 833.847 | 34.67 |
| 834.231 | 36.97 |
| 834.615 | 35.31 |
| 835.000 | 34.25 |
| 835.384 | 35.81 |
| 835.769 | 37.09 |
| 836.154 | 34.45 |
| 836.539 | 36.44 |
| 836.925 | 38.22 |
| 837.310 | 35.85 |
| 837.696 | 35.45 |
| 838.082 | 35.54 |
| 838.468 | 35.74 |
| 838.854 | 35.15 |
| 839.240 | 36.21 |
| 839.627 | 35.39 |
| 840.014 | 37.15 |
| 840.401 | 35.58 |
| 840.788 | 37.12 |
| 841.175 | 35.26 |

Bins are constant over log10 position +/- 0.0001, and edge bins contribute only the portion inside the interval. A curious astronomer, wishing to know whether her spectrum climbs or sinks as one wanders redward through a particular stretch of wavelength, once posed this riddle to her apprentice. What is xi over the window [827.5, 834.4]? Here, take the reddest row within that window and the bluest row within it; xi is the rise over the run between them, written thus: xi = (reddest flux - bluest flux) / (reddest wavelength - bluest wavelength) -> -0.06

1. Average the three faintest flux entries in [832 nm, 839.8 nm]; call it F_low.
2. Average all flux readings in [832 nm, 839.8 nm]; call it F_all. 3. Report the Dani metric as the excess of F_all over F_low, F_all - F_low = 1.4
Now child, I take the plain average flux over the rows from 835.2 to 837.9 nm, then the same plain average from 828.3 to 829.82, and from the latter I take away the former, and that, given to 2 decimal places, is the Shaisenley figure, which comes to 0.44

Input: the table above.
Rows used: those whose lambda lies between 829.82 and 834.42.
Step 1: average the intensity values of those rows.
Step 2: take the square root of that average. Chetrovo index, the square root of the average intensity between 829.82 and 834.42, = 6.04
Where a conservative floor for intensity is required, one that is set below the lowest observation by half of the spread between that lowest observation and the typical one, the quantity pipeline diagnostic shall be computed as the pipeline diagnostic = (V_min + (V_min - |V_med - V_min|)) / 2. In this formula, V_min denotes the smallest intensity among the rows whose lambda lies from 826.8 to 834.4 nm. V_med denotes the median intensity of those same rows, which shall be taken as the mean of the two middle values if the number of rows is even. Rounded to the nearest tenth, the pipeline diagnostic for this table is 33.5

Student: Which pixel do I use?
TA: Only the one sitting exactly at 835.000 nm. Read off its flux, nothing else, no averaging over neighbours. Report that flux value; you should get 34.25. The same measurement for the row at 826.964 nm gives 37.19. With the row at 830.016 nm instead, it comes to 37.03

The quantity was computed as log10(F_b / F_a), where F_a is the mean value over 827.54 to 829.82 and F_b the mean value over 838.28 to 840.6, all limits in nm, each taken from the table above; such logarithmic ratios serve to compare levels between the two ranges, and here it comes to -0.0133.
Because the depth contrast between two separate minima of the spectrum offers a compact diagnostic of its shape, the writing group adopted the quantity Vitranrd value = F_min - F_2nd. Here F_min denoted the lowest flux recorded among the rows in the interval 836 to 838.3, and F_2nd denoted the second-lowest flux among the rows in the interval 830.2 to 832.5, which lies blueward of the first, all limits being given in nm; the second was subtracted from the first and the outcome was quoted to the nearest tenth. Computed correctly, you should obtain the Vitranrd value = -1.3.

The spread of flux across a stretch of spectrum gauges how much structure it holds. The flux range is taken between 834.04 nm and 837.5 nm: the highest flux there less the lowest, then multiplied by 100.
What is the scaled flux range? 397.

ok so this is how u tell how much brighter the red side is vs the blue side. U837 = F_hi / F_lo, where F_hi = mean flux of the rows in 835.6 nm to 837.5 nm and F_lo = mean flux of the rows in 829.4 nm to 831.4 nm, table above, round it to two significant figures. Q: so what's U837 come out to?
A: 0.99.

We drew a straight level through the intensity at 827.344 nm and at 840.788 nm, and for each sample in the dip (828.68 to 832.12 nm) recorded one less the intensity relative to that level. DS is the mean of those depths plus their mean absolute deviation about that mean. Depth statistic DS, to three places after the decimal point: 0.021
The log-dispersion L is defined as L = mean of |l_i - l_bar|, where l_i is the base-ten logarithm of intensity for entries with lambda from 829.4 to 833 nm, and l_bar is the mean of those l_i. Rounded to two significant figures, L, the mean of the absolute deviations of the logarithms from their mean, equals 0.0083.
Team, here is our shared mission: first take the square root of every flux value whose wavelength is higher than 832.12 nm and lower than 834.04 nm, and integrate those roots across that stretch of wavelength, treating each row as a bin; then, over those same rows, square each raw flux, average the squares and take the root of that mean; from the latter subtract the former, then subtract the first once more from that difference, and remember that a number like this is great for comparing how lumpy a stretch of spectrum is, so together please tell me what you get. 12.9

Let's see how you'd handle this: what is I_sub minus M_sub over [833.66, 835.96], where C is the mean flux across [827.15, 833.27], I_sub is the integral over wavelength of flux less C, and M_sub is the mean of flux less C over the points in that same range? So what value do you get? -1.43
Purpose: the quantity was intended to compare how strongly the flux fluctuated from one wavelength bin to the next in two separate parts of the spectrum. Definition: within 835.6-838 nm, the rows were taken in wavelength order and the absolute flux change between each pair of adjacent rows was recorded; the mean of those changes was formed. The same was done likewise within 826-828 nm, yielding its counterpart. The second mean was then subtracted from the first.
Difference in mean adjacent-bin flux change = 1.6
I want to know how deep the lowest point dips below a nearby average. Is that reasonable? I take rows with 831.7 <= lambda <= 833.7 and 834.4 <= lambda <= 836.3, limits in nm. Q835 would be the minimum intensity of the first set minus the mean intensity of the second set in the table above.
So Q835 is 0.1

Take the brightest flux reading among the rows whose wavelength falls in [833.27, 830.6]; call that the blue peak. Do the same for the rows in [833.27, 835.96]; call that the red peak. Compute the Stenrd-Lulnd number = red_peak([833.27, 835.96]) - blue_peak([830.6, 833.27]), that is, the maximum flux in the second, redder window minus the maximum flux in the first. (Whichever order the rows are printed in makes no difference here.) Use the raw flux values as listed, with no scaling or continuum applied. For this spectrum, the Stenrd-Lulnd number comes -0.66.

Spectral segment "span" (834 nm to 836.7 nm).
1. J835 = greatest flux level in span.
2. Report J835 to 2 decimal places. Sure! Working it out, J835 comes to 37.09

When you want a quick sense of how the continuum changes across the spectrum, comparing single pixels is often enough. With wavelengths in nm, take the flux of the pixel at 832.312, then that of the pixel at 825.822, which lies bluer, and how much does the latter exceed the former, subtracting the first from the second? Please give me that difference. 1.9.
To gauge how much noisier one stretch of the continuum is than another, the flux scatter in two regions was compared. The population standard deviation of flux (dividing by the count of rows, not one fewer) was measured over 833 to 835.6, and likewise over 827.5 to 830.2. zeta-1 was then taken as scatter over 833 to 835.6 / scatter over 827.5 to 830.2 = 1.6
